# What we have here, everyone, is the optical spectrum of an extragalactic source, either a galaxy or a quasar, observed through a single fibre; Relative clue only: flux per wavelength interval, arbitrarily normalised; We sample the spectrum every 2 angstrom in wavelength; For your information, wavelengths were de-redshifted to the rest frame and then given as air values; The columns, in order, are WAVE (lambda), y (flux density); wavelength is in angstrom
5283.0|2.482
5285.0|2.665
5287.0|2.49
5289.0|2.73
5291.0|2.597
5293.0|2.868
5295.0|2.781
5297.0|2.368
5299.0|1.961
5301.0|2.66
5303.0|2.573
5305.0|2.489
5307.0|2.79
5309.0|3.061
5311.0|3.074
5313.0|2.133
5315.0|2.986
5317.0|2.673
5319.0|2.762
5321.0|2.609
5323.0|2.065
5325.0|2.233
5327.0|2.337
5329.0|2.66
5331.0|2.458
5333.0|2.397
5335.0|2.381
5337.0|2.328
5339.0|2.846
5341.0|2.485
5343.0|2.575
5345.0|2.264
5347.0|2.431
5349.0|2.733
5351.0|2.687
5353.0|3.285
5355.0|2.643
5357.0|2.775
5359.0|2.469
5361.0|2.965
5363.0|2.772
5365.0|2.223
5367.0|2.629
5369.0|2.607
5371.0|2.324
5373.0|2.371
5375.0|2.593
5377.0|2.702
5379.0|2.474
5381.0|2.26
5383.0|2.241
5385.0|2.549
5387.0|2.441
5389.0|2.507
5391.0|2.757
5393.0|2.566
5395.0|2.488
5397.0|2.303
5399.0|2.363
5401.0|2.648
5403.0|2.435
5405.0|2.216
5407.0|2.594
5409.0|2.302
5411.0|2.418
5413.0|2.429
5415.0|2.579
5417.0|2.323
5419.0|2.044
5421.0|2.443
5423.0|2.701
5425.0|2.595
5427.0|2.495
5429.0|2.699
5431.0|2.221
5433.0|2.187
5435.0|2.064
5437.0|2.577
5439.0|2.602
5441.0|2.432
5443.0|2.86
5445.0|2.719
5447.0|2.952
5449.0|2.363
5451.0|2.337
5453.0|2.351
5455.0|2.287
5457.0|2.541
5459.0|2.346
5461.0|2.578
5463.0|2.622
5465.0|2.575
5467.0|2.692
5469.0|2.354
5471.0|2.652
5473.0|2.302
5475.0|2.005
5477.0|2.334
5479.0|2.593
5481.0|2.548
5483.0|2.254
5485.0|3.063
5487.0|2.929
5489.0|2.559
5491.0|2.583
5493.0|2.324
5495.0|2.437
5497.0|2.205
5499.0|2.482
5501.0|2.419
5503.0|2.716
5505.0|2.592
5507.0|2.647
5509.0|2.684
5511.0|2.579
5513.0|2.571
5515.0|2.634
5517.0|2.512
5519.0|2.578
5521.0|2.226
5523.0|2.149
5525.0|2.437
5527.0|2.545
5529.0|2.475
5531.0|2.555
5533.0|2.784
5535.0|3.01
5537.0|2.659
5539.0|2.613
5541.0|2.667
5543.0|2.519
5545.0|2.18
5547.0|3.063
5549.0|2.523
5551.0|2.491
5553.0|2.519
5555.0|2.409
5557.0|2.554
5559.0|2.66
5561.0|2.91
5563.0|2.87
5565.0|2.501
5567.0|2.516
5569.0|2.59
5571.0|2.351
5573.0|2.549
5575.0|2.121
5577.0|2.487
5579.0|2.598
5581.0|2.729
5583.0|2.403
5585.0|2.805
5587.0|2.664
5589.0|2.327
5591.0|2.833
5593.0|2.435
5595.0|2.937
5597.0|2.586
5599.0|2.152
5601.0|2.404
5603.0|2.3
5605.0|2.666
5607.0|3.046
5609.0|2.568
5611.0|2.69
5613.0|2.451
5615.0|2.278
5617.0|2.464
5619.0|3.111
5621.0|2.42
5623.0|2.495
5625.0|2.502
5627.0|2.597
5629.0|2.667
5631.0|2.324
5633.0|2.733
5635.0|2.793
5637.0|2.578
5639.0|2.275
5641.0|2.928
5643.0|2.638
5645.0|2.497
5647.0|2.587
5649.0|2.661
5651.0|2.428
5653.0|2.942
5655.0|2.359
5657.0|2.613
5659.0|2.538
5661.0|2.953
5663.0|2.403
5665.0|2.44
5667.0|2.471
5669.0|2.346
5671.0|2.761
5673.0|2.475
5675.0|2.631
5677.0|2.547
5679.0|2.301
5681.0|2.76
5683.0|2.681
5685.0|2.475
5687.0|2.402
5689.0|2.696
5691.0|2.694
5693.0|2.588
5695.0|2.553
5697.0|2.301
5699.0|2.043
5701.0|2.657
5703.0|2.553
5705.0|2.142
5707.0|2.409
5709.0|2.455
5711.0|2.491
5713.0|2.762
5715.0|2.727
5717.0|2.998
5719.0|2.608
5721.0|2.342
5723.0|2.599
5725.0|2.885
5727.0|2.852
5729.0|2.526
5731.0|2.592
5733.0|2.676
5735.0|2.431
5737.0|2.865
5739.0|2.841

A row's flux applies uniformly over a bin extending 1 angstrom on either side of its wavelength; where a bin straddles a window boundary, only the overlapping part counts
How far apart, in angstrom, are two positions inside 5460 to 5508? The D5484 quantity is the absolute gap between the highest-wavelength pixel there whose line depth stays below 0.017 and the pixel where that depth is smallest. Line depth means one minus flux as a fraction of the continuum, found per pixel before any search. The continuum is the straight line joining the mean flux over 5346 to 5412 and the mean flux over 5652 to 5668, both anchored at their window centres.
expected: 22 angstrom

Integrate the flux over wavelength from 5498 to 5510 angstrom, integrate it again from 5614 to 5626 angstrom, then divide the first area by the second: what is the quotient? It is 1.02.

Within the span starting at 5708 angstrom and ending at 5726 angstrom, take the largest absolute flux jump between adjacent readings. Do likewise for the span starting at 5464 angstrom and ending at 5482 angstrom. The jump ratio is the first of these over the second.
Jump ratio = 1.1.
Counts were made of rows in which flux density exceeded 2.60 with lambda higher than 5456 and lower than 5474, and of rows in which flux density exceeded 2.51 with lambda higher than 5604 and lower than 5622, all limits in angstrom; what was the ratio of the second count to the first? 1.7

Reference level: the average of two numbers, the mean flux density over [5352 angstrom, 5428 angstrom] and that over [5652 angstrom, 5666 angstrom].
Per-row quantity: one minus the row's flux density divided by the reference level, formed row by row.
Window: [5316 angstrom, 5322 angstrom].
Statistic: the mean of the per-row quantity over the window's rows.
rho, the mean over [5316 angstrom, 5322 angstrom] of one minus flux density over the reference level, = -0.05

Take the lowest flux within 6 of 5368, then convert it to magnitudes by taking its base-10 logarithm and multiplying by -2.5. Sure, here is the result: -0.867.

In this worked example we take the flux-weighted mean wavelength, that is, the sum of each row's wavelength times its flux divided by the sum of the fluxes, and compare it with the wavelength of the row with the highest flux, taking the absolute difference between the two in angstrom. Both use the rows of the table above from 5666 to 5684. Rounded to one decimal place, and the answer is 4.1 angstrom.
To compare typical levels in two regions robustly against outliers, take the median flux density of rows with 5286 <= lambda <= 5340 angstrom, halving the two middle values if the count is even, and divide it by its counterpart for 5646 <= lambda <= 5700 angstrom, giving 1.02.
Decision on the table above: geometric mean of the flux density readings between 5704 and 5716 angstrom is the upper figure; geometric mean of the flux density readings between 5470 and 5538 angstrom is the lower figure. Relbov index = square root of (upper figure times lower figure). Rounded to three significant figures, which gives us 2.50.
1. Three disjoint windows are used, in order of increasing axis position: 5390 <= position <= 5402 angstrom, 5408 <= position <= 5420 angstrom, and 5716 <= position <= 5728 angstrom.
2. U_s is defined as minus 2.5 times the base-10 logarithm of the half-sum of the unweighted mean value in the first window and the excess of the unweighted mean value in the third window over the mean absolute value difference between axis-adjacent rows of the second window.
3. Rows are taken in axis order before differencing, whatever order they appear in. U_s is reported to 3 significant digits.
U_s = -1.01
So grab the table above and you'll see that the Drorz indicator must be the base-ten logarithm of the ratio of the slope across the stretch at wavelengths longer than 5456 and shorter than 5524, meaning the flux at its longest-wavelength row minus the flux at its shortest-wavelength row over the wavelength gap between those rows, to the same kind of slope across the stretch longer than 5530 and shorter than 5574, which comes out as 1.6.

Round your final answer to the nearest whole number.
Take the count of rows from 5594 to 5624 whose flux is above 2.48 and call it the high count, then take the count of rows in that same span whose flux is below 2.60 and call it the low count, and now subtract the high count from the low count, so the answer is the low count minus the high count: 2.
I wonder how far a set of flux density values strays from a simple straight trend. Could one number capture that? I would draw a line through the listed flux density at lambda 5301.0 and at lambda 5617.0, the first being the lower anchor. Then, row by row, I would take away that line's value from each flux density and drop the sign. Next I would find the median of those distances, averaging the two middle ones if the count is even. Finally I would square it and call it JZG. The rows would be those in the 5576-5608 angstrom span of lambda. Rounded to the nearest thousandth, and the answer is 0.031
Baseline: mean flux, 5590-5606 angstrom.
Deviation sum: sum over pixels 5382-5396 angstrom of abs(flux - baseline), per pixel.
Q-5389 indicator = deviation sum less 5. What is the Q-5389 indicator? -4.27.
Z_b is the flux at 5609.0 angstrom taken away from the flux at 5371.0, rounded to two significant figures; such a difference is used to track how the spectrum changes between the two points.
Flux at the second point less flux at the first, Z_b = -0.24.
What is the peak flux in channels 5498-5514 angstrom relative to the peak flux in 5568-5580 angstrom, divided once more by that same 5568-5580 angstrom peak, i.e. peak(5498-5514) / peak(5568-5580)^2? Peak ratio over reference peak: 0.402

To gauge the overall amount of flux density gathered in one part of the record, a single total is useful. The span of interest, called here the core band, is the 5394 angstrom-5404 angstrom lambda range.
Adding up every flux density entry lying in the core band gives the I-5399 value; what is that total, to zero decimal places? 12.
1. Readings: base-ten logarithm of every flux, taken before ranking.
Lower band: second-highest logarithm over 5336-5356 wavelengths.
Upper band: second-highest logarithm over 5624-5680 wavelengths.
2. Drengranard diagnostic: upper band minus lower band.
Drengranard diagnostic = 0.014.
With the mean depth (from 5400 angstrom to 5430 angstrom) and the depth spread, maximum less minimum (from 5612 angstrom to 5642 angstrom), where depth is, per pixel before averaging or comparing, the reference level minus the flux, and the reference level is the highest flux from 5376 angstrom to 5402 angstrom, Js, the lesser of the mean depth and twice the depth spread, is 0.296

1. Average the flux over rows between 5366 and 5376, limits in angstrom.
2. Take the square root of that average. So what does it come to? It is 1.58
